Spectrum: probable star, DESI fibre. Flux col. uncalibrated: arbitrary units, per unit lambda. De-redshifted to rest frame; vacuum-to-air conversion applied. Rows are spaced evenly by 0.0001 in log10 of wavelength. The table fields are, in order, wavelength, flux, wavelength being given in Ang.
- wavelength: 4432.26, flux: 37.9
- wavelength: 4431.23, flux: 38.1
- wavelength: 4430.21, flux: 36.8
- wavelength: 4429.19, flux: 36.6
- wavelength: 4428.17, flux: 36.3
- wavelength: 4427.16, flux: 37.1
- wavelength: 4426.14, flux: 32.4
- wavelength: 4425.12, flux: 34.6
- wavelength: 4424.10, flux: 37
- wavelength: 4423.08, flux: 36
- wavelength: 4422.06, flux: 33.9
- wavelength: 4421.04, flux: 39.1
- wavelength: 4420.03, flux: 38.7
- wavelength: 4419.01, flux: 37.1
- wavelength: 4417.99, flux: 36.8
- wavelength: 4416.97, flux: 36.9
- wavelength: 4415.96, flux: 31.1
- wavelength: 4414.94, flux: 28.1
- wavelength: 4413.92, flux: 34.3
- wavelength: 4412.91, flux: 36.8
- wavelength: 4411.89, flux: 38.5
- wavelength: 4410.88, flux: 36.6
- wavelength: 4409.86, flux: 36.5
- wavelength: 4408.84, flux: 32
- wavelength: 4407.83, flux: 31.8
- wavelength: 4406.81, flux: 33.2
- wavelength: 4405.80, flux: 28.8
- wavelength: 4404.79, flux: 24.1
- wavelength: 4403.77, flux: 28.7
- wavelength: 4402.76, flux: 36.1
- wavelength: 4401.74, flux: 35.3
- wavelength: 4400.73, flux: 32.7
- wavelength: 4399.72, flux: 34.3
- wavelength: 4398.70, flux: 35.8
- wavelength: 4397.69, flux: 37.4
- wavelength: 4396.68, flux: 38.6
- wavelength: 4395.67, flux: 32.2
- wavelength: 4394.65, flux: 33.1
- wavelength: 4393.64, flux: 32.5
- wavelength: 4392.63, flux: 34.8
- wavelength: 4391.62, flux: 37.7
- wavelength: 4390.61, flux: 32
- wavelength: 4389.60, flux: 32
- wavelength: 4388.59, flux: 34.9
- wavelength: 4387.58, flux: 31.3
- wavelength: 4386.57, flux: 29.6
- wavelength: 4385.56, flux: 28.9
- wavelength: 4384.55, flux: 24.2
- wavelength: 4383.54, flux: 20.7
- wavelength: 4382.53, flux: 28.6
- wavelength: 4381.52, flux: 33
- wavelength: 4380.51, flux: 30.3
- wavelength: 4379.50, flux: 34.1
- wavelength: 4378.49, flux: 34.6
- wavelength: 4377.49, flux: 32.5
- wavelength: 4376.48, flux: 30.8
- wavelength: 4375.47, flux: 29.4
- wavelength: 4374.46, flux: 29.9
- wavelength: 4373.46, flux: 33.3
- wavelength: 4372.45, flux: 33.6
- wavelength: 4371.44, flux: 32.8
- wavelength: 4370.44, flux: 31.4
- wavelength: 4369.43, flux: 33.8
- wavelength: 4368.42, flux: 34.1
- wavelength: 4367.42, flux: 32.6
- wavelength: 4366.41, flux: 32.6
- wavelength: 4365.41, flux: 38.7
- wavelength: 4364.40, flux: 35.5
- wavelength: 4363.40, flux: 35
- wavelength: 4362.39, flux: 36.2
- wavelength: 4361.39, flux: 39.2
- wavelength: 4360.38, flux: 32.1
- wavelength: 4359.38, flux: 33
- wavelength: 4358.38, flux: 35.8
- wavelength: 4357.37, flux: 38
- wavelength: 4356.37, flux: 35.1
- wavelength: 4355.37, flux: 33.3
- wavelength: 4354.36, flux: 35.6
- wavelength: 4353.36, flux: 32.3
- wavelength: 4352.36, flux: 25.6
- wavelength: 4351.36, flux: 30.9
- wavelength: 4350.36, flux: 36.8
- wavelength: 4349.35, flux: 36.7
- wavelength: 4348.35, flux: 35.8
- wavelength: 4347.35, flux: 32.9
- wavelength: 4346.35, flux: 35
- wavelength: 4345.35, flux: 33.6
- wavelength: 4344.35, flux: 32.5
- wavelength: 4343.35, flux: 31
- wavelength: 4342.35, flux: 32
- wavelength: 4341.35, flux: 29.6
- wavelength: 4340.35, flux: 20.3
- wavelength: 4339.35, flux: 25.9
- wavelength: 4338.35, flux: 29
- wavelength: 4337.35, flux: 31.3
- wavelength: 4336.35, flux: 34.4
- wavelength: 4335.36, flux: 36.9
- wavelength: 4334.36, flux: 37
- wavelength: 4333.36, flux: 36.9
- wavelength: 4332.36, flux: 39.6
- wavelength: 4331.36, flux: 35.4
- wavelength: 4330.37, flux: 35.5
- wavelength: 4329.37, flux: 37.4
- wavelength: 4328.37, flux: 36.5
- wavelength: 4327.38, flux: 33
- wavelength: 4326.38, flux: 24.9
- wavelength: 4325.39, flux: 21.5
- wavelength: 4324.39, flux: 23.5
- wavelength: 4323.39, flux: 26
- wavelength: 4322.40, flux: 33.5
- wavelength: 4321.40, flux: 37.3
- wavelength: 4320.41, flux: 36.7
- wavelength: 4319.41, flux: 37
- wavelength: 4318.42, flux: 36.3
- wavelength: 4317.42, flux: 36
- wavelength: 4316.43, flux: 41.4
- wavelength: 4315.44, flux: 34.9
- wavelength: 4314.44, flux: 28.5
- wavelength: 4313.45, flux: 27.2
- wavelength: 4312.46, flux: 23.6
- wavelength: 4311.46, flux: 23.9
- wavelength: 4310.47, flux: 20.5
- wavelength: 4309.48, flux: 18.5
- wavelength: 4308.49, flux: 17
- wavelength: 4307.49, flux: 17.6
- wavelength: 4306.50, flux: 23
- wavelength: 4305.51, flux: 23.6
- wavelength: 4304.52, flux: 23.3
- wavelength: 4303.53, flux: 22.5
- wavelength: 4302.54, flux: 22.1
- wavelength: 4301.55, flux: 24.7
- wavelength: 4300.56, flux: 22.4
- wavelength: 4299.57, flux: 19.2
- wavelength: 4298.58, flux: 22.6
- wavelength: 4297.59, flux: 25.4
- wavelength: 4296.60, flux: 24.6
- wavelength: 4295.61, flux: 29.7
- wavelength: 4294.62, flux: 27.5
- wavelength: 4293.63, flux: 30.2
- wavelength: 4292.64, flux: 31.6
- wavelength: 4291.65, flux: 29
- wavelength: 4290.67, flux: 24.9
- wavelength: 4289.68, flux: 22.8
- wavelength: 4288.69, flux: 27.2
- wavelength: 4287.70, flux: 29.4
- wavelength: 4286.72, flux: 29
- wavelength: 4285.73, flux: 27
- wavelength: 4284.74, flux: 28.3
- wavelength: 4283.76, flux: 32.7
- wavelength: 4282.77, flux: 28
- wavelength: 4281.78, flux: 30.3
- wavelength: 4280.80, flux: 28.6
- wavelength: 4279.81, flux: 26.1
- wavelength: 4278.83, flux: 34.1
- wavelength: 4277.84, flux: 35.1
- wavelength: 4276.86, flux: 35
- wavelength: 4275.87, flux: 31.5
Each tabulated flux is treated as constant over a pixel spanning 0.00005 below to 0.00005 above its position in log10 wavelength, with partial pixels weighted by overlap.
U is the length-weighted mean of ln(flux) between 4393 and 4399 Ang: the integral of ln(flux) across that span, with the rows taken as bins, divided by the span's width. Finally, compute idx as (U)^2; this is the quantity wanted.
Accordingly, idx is 12.6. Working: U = 3.55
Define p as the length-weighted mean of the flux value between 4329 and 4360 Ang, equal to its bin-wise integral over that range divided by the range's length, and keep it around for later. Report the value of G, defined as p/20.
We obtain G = 1.67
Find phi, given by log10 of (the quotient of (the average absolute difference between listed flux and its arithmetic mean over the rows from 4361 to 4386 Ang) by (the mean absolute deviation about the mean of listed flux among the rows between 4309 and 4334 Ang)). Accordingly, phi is -0.33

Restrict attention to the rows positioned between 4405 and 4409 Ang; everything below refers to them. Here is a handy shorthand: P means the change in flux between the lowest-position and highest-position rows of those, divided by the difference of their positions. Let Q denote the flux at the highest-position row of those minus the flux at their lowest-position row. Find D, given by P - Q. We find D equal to -2.1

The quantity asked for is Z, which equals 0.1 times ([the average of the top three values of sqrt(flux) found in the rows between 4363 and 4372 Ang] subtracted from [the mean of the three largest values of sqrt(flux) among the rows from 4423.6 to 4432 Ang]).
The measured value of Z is 0.01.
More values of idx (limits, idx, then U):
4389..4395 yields 12.4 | 3.52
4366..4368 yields 12.2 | 3.49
